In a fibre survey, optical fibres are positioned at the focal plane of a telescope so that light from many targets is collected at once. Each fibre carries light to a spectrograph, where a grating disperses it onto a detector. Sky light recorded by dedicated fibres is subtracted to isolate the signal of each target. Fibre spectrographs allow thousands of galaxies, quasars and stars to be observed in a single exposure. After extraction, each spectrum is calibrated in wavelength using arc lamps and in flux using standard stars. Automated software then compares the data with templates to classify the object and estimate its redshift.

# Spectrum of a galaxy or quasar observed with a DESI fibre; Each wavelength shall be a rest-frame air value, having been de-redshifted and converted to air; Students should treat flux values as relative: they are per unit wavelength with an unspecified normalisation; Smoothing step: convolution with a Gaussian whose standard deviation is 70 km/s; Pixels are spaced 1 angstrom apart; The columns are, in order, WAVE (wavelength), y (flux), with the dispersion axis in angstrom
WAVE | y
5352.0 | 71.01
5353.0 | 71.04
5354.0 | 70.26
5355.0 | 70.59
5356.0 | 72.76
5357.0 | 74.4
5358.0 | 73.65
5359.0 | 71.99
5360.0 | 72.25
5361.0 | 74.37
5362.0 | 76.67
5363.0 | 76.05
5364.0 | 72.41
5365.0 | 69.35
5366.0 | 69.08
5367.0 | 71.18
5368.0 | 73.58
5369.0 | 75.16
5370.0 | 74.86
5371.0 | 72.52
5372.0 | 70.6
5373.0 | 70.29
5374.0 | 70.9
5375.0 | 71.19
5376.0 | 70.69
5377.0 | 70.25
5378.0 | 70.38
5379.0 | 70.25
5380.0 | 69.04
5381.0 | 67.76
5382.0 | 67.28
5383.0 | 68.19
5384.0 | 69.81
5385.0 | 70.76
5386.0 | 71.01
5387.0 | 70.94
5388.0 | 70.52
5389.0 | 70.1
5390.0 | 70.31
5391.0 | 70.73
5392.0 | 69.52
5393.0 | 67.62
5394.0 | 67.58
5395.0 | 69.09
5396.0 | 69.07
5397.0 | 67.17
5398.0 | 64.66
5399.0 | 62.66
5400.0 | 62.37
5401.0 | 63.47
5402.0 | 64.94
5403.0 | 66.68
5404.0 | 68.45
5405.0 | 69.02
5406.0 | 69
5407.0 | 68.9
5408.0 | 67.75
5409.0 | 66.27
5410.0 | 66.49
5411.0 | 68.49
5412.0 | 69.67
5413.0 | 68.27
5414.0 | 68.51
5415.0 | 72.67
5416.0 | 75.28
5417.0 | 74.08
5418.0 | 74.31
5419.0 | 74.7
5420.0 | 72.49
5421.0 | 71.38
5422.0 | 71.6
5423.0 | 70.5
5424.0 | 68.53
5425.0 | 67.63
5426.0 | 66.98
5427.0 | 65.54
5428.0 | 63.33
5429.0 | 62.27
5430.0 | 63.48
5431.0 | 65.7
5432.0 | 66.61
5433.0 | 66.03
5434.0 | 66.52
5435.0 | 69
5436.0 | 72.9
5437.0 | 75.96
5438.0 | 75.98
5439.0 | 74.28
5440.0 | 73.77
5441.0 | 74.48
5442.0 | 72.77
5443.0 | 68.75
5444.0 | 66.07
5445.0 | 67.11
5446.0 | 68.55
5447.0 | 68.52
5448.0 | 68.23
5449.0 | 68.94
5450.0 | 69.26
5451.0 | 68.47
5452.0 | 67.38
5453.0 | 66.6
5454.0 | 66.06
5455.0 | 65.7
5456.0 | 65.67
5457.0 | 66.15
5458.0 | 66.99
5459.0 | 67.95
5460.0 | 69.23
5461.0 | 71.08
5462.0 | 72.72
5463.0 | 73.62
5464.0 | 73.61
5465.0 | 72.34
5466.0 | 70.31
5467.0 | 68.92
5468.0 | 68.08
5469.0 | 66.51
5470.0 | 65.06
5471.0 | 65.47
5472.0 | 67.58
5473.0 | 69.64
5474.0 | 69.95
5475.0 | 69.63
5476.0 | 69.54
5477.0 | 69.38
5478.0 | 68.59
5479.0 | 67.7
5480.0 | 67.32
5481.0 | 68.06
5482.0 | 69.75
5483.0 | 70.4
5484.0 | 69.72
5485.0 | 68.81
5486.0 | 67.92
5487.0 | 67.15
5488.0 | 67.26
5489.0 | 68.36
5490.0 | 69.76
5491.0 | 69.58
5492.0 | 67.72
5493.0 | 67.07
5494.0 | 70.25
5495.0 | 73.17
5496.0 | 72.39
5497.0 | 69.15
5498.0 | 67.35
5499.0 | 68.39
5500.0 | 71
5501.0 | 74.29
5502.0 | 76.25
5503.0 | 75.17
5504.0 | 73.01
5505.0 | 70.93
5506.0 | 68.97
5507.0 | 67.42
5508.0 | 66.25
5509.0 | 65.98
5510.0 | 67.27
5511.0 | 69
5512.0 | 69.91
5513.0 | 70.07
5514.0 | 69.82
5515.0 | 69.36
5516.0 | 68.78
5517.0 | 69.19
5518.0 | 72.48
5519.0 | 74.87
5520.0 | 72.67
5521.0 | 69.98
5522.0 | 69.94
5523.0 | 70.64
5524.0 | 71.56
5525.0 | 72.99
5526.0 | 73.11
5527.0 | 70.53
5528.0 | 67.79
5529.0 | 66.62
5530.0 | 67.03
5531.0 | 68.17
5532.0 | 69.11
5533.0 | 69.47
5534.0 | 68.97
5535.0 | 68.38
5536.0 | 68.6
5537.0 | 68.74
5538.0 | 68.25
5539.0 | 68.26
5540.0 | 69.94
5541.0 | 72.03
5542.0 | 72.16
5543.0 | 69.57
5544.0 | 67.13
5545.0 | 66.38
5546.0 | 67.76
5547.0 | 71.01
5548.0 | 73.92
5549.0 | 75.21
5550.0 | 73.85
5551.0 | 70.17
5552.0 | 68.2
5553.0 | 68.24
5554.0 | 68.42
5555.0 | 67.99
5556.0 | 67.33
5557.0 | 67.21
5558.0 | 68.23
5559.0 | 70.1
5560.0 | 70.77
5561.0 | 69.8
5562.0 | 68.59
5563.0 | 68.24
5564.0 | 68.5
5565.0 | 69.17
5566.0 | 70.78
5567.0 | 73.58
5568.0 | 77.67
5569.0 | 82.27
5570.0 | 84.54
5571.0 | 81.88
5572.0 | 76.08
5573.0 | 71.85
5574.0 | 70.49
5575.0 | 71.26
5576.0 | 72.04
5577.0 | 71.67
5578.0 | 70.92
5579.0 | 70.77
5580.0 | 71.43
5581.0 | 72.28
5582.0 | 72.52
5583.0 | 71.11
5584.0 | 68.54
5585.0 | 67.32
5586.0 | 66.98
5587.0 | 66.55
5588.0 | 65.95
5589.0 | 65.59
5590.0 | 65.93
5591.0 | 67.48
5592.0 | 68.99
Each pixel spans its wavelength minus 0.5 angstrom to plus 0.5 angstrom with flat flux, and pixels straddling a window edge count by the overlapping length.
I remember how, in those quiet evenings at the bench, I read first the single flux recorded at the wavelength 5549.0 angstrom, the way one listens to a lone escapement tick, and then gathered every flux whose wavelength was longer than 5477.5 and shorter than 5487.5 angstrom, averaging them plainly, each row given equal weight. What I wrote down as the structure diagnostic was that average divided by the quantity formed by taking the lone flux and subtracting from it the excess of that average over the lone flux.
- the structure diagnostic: 0.84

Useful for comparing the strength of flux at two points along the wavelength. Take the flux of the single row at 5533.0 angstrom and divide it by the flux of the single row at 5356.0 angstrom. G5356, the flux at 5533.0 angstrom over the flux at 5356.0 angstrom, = 0.95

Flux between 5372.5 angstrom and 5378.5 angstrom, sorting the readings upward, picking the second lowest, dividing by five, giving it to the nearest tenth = 14.1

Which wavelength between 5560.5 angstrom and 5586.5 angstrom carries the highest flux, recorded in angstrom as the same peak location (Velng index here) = 5570.0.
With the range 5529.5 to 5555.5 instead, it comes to 5549.0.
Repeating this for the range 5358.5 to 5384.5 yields 5362.0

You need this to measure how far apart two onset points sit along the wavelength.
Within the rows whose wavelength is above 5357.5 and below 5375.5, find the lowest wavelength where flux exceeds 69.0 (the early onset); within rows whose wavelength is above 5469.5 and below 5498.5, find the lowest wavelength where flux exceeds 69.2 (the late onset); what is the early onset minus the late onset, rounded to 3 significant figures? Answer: -115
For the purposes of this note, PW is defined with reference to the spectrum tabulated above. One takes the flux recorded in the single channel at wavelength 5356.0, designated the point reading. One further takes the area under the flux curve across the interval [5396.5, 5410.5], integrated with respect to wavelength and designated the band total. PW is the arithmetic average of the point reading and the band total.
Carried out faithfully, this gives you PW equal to 500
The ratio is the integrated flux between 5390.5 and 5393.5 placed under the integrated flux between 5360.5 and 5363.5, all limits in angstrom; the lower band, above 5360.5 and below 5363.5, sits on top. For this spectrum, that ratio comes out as 1.1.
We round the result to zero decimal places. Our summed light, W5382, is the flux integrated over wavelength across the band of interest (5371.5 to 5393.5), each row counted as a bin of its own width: 1538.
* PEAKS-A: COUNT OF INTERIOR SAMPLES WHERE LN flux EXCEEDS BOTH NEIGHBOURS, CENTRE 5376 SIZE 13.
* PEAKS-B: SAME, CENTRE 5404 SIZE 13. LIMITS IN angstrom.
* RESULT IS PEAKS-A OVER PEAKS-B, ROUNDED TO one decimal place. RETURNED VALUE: 2.0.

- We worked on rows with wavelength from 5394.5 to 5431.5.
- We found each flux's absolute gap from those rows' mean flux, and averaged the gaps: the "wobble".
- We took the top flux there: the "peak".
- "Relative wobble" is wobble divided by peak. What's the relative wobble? 0.037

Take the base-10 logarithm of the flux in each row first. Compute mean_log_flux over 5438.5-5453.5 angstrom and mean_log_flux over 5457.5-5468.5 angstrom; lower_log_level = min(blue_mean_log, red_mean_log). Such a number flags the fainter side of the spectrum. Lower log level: 1.84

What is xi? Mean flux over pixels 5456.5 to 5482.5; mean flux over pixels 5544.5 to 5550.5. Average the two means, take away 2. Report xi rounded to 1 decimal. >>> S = 68.2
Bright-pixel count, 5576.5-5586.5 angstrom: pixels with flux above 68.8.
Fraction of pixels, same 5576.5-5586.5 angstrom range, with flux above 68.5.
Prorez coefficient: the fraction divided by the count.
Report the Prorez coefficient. 0.11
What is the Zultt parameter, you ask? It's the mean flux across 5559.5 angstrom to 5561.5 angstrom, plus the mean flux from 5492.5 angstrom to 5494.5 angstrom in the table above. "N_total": 139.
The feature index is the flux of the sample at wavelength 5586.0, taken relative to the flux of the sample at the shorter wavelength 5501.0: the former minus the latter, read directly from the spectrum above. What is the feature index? -7.3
